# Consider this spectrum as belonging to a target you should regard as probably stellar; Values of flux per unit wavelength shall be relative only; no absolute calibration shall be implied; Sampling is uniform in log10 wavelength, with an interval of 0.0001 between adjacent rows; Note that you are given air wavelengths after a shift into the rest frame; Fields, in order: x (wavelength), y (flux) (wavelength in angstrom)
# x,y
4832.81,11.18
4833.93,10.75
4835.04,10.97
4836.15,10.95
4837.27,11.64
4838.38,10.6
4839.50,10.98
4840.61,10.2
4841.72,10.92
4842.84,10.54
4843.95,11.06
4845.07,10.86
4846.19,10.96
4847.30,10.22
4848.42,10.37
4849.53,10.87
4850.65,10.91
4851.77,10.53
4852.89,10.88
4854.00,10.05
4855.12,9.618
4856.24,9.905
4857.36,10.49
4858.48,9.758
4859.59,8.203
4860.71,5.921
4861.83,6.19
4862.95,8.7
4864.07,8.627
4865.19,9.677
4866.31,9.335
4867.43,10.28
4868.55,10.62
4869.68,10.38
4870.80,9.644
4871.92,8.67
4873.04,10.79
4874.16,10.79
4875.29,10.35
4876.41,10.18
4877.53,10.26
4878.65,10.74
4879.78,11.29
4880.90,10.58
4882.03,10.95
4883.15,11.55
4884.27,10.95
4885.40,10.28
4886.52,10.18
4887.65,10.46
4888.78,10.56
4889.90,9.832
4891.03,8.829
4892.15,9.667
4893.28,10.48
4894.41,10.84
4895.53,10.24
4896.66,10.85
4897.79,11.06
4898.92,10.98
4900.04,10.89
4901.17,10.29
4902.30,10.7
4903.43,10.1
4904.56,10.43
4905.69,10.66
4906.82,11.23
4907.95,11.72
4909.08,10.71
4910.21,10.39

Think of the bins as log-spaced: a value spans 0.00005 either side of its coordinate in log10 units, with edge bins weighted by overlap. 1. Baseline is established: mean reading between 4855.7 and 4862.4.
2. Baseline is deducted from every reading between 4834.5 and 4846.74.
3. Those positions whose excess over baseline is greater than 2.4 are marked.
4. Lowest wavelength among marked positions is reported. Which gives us 4835.04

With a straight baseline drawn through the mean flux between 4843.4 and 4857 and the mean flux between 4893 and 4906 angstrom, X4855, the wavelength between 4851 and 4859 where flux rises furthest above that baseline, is 4852.89 angstrom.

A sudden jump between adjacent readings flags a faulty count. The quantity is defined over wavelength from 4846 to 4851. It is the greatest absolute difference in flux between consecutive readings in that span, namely 0.74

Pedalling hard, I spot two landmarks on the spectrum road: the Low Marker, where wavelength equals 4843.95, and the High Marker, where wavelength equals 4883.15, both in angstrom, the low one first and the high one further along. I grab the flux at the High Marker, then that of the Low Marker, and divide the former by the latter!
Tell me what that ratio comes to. 1.04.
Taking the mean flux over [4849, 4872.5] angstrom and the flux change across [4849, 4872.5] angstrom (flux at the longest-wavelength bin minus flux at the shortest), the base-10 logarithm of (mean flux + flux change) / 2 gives 0.56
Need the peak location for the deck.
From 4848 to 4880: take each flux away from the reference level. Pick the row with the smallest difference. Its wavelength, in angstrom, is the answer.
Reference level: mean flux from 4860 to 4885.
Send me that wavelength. 4879.78 angstrom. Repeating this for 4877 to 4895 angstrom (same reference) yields 4883.15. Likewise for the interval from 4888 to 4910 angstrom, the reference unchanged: 4907.95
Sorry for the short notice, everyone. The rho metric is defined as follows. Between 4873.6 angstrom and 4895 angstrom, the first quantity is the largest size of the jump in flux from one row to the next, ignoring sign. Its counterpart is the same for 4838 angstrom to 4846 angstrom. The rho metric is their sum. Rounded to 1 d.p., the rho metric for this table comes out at 1.8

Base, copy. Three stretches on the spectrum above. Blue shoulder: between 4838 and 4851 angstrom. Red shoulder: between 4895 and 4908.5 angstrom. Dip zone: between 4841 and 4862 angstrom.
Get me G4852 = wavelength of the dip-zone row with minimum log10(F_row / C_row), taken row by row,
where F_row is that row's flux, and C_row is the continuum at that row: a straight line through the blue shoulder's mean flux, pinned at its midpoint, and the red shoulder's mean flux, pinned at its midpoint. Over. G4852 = 4860.71 angstrom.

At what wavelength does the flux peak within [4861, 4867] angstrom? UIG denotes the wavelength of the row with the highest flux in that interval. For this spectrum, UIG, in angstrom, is 4865.19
